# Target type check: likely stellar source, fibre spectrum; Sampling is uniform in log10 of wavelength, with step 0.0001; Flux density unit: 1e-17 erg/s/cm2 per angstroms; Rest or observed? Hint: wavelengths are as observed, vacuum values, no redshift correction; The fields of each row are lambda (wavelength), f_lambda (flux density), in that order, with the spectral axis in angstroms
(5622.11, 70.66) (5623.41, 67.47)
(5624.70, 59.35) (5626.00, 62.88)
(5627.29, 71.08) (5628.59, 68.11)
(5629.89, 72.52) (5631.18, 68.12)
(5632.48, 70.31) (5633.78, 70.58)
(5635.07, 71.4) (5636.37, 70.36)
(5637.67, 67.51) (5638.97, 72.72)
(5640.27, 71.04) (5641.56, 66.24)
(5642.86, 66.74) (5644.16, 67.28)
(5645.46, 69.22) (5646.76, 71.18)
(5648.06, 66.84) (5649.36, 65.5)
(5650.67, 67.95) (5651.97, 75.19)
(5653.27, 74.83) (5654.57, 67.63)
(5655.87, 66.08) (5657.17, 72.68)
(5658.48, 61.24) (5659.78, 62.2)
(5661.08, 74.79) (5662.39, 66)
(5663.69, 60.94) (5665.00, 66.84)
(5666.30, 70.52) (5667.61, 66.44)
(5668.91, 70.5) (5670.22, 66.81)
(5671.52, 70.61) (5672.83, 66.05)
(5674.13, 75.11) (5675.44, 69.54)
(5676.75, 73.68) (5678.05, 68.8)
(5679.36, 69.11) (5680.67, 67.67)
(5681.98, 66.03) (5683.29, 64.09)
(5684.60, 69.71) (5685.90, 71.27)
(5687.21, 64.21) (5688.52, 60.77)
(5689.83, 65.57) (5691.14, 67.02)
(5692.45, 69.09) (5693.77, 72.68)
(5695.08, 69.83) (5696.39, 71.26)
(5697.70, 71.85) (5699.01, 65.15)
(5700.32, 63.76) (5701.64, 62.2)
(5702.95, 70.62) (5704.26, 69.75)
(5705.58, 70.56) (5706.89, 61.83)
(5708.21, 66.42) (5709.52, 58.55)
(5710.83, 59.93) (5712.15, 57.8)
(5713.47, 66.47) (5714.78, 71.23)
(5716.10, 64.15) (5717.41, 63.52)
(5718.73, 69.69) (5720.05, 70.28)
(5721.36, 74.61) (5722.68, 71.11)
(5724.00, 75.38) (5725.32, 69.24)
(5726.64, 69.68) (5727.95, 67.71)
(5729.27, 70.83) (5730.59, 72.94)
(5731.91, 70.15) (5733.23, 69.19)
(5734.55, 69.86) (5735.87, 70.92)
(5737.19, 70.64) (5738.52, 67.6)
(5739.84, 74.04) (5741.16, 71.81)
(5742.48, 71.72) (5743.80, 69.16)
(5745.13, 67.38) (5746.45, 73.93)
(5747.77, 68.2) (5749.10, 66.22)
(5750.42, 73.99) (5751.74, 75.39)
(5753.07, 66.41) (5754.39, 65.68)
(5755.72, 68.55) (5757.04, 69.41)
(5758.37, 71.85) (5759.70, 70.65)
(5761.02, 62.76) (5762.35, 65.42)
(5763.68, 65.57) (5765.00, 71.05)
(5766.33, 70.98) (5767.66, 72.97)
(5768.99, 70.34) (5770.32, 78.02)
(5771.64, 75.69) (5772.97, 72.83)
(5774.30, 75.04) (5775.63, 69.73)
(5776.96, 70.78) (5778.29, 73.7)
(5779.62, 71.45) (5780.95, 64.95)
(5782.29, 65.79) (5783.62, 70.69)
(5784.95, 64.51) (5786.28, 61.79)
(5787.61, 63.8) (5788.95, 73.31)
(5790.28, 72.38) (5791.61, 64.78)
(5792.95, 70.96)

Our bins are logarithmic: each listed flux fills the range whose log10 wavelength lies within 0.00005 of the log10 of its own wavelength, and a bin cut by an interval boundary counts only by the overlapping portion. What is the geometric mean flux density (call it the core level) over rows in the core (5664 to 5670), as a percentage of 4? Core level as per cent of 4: 1714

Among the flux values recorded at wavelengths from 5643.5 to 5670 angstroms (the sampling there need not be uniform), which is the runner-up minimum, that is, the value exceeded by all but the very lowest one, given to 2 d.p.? 61.24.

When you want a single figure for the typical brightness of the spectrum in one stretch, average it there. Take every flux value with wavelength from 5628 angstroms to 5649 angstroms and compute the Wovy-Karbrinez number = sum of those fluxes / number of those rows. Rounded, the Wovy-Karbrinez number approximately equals 69.4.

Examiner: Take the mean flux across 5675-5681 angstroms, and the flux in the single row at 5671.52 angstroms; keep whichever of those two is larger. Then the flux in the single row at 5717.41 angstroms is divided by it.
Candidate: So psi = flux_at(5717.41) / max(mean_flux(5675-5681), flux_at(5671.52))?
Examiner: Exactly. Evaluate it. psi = 0.90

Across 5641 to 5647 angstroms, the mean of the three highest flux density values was 69.2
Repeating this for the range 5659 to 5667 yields 70.7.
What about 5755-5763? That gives 70.6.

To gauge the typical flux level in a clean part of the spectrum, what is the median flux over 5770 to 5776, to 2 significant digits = 75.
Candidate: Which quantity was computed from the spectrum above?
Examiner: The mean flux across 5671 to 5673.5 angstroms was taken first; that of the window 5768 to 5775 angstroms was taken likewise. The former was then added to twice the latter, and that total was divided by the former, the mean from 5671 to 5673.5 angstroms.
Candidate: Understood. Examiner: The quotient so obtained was 3.18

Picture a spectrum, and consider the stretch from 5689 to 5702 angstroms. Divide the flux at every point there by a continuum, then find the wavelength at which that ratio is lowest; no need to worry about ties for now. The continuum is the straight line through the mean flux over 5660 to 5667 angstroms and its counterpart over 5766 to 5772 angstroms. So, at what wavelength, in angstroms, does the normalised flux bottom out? 5701.64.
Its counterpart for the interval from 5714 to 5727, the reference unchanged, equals 5717.41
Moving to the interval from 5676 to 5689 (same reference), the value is 5688.52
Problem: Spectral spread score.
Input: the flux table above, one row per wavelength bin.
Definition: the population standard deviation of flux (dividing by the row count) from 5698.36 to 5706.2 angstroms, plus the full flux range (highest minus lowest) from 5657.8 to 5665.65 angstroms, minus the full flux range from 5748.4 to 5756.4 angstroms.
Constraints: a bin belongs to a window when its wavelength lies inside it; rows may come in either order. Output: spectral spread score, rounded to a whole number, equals 8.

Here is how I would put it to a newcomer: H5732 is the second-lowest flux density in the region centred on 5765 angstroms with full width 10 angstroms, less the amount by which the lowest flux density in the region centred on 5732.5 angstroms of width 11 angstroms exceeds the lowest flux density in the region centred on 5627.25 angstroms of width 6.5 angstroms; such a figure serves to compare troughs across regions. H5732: 57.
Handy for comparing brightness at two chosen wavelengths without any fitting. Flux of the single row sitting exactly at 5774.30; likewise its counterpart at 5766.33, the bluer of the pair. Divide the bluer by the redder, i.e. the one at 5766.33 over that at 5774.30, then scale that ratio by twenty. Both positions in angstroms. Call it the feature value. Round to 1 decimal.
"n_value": 18.9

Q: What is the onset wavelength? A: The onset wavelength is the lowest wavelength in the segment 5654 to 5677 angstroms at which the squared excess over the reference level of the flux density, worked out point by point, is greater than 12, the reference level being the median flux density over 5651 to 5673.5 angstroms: 5657.17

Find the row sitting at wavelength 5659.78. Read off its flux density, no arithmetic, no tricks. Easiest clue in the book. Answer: 62.2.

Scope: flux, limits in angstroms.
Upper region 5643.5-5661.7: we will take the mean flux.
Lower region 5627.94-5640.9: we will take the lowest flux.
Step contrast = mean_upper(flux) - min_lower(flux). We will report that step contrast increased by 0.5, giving 1.7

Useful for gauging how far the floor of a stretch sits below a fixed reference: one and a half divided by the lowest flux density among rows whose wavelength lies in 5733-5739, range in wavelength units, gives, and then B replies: 0.0222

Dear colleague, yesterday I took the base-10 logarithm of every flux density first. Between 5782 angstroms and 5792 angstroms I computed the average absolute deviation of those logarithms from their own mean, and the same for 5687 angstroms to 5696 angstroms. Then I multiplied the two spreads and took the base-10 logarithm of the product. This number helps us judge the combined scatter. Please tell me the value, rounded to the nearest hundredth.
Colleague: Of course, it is -3.33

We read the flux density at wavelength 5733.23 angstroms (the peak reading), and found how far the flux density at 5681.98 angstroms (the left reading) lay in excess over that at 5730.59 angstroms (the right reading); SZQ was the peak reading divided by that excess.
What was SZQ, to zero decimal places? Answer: -10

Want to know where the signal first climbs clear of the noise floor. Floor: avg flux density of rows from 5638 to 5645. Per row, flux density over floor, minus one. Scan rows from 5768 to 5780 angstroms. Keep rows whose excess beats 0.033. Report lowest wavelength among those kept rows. 5770.32 angstroms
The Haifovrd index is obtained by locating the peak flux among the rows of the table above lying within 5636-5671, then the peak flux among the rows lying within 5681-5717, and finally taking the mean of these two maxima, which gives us 73.9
